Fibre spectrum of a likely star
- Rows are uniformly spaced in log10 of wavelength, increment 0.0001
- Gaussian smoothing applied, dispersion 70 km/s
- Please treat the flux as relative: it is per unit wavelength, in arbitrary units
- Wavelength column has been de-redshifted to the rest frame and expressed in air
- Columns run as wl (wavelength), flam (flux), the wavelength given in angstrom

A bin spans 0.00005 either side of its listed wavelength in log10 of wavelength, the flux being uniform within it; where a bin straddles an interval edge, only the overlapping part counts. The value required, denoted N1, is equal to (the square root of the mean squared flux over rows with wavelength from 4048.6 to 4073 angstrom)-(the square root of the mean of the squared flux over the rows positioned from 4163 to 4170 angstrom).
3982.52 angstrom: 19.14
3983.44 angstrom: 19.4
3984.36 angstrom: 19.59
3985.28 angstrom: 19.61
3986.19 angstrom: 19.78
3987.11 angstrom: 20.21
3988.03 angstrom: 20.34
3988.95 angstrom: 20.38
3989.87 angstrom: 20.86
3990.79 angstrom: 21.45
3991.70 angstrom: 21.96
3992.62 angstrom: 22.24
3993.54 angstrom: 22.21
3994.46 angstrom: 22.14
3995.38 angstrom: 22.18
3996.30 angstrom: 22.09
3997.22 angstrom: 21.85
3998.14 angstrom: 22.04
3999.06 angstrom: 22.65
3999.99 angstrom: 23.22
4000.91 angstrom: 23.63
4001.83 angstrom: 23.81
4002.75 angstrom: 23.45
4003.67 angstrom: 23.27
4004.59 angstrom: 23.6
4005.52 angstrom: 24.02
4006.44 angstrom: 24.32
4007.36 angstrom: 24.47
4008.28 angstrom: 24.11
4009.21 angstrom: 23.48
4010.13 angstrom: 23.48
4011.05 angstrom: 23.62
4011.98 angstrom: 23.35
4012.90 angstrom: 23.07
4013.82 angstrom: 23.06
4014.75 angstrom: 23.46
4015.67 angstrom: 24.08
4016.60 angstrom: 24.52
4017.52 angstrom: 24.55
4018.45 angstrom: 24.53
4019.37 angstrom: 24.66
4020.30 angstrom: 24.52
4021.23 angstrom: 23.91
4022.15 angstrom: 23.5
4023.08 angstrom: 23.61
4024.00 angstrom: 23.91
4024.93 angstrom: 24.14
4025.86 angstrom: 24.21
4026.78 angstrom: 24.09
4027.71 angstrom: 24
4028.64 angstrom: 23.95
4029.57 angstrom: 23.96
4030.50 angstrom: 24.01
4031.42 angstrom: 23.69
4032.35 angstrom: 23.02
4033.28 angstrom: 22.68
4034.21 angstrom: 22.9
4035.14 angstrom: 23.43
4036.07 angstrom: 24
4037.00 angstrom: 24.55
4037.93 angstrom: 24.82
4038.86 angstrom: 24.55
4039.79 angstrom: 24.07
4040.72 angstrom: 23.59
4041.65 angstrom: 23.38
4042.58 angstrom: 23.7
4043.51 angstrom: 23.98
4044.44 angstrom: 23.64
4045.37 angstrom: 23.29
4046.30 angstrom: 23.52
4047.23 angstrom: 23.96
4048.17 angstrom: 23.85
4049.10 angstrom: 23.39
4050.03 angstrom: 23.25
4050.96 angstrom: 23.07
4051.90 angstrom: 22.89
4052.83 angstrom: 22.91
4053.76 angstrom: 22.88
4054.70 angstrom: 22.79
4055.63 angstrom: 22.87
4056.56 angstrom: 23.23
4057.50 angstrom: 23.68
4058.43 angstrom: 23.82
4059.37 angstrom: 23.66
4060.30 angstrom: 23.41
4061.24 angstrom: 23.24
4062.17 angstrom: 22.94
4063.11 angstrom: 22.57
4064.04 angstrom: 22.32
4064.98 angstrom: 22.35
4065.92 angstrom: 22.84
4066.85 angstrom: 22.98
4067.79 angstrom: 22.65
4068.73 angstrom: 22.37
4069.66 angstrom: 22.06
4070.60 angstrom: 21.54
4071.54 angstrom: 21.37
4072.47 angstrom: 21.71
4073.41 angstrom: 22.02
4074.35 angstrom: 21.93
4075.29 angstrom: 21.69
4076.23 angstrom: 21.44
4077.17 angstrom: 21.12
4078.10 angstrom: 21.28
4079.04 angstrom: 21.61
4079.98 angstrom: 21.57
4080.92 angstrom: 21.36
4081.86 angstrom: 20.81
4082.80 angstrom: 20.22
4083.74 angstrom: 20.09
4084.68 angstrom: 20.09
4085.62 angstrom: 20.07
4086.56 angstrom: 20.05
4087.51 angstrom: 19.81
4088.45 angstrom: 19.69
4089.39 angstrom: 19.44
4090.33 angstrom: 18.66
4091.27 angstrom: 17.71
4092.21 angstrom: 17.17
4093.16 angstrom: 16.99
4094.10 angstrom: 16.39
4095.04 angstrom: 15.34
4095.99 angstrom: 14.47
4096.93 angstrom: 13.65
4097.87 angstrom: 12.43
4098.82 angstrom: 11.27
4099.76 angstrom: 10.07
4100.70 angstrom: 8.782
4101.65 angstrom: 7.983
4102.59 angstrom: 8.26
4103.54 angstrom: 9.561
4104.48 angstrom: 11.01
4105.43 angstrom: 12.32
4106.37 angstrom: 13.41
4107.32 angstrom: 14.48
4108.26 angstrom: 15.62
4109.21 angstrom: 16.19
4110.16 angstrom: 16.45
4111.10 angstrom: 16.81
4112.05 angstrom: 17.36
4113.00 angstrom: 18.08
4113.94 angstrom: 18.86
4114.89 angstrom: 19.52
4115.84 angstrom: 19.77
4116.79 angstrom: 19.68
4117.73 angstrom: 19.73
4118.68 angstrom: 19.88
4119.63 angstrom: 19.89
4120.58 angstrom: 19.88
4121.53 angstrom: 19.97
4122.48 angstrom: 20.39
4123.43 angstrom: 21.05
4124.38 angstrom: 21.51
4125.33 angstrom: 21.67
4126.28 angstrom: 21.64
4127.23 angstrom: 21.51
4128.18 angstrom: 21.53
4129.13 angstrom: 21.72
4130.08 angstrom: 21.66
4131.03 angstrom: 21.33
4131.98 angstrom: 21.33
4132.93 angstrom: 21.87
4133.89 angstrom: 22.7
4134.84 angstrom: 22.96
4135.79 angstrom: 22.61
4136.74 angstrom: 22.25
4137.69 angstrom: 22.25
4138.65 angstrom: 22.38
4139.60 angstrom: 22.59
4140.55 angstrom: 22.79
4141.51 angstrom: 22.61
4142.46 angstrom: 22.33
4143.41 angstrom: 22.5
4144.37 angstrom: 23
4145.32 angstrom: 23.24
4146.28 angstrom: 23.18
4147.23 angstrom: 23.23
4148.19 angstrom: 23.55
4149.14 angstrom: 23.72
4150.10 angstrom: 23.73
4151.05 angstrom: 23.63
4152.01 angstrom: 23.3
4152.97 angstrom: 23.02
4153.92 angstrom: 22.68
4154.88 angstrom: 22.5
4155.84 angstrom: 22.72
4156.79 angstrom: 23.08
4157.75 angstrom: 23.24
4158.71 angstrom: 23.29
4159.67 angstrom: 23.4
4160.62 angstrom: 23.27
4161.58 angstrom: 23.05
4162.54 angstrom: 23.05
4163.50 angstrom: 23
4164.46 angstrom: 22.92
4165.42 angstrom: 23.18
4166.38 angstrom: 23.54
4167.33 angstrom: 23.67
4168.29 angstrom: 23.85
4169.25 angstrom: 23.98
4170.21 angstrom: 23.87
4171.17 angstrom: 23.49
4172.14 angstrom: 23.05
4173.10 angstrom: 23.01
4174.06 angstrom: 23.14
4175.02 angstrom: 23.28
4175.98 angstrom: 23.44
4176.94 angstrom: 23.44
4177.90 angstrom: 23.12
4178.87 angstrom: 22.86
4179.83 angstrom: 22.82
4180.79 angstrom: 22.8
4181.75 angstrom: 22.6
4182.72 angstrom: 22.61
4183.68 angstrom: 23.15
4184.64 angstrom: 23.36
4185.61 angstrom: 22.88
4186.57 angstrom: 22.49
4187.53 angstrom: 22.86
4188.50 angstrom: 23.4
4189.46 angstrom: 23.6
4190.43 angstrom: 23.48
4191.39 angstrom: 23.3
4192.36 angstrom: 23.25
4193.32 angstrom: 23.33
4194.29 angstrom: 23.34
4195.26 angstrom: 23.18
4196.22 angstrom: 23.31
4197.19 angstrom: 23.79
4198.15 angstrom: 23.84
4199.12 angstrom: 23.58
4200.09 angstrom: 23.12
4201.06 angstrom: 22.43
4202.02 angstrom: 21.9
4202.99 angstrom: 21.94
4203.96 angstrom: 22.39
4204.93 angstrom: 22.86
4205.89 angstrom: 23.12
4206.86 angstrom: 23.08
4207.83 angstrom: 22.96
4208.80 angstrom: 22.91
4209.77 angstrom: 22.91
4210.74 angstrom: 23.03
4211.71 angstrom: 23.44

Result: -1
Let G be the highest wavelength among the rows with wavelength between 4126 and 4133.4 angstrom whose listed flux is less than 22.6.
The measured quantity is 4132.93 angstrom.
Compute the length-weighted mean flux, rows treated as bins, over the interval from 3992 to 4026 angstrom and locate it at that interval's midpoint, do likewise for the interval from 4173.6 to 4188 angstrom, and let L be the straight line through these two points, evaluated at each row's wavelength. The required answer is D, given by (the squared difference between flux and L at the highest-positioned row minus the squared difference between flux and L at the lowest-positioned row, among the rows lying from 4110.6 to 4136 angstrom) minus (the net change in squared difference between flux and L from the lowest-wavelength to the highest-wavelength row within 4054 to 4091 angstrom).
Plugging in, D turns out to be -61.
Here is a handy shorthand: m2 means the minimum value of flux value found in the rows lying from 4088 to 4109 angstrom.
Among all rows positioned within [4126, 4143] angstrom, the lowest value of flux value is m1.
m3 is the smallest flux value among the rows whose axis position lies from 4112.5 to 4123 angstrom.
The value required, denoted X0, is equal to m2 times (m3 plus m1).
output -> 315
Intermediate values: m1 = 21.33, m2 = 7.983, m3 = 18.08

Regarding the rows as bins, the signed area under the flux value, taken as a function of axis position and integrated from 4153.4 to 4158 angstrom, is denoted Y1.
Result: 105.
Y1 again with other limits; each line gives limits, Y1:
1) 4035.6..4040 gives 107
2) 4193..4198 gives 117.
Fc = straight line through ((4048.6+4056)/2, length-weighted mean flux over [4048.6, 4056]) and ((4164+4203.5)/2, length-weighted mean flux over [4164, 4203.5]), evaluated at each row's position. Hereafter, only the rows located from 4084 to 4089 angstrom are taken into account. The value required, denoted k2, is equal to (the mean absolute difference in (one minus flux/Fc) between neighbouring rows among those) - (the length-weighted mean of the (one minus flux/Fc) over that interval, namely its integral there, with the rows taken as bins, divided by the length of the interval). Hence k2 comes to -0.13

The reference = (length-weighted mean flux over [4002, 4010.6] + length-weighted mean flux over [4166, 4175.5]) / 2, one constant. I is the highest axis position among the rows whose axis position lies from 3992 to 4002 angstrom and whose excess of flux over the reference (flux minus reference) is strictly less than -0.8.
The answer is 3999.06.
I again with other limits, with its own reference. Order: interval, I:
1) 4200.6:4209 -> 4203.96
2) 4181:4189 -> 4186.57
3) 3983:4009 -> 3999.06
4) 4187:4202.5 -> 4202.02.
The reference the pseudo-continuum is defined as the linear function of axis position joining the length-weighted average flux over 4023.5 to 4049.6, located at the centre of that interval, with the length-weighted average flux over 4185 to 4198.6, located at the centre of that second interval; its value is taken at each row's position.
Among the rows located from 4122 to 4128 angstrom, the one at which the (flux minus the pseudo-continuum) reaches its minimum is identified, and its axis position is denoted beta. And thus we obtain 4122.48 angstrom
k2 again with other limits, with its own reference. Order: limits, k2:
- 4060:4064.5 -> 0.01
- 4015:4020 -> 0.07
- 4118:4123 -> -0.13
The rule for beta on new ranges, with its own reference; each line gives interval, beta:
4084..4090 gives 4089.39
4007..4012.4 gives 4011.98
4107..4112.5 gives 4107.32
